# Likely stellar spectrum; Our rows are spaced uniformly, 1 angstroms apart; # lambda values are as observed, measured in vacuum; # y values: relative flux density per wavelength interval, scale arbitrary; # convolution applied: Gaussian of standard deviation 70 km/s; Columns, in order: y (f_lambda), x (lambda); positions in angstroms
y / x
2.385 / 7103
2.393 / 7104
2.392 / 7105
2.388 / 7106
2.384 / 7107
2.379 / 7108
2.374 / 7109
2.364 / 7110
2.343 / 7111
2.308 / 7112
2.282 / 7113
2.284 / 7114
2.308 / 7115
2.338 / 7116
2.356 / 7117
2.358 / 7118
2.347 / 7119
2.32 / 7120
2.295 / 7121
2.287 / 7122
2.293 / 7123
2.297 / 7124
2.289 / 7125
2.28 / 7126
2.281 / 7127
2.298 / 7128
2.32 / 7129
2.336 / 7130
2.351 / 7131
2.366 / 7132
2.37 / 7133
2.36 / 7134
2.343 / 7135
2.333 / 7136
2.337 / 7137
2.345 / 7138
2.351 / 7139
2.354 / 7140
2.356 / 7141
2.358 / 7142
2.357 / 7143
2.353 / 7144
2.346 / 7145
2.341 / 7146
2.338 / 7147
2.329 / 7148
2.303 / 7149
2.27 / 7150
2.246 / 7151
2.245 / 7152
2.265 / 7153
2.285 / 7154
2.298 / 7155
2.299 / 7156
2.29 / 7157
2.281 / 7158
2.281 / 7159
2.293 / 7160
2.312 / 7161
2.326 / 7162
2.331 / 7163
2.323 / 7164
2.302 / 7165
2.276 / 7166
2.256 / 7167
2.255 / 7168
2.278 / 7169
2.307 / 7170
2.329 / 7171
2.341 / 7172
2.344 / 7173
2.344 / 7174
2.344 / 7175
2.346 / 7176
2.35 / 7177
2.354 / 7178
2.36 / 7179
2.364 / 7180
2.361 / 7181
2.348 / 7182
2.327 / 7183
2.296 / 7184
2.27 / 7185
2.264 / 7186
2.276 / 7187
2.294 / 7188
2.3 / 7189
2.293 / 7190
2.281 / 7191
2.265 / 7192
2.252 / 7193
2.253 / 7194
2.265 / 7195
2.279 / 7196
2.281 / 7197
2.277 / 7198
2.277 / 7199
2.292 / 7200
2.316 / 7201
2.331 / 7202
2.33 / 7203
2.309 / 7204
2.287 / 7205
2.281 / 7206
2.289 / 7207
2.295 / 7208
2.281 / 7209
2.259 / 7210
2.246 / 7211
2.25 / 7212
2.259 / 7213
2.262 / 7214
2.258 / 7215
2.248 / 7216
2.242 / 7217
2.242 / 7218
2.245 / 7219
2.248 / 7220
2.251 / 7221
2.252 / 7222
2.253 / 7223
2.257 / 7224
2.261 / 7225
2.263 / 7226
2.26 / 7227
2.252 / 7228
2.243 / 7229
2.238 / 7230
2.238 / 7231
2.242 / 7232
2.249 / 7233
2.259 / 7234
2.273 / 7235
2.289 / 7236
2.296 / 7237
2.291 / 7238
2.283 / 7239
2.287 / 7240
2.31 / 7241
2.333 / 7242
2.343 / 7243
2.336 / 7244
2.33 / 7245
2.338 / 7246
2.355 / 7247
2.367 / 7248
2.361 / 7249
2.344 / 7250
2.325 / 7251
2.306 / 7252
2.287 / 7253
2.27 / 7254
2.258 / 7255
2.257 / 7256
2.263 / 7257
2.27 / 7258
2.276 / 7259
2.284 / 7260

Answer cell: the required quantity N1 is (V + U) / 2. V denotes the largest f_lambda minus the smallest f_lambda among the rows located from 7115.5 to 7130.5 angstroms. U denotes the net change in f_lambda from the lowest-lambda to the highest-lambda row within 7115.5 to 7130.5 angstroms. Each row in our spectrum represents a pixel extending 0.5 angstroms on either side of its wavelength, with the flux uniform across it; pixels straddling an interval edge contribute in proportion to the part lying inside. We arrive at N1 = 0.038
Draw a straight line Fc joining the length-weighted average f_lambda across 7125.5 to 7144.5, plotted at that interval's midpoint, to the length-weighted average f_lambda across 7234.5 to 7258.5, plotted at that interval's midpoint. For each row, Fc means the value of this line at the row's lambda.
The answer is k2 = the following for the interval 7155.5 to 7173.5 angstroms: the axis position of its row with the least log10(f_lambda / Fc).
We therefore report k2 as 7168 angstroms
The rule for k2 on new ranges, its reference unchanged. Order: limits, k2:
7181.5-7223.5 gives 7217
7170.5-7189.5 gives 7186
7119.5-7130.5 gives 7126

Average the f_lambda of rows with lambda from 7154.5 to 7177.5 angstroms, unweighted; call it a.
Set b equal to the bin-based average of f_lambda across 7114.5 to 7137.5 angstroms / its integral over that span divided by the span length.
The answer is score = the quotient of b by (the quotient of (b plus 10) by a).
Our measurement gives 0.435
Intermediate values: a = 2.31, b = 2.32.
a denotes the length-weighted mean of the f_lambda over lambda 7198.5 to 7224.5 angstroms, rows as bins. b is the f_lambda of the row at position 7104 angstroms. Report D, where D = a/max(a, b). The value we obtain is 0.95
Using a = 2.27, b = 2.393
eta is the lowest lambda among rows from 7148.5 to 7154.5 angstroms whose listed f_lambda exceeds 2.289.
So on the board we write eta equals 7149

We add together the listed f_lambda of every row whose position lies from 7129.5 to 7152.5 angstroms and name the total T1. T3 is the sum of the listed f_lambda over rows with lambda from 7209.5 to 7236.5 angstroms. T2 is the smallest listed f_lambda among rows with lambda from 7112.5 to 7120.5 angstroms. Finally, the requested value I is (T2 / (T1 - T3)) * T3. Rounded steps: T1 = 54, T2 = 2.282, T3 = 61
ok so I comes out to -19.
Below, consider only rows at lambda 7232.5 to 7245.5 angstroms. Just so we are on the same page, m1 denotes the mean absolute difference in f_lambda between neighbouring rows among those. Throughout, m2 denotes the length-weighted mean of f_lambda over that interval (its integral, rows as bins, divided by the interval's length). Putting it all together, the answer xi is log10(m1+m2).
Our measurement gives 0.364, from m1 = 0.011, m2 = 2.30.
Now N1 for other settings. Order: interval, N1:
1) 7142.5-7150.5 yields 0.000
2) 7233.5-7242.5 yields 0.074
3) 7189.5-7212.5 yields 0.021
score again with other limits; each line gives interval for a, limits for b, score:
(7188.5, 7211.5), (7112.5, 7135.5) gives 0.430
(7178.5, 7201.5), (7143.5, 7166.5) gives 0.429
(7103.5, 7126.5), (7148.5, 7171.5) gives 0.435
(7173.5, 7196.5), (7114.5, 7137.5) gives 0.435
